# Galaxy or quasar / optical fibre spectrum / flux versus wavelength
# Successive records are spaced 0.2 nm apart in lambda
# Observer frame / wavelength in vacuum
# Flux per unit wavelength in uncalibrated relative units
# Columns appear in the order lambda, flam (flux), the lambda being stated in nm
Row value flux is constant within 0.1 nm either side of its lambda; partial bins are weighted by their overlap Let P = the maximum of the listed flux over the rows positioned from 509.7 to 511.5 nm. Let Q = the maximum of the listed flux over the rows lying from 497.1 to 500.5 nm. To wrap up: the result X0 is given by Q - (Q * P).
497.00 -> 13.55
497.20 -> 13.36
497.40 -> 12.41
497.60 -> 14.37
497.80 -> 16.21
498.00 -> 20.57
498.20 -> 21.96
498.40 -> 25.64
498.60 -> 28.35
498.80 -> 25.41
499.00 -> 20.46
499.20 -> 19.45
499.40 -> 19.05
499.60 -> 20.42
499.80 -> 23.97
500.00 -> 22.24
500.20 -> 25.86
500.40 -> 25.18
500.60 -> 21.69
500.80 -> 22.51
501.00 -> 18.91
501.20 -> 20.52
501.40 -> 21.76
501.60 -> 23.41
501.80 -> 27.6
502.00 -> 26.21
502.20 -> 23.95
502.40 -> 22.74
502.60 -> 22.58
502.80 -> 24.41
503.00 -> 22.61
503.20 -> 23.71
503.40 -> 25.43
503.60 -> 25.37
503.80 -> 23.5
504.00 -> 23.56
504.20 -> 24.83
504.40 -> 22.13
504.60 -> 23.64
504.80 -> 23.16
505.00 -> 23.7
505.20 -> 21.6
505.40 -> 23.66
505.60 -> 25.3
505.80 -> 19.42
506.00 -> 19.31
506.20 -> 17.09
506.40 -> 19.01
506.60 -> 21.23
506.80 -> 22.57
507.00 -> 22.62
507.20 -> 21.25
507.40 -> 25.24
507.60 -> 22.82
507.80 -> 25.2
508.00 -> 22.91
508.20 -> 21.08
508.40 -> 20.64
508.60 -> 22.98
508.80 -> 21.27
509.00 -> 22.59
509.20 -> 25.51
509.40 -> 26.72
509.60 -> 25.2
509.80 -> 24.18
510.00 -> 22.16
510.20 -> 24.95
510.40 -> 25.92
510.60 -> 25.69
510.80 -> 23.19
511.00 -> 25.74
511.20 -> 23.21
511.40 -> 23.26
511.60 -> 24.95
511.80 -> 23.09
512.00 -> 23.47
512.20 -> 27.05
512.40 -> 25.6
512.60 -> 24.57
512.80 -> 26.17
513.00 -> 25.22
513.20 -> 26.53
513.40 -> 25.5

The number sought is -706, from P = 25.92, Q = 28.35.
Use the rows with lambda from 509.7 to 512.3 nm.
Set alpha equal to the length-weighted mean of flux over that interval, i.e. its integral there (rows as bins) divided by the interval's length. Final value 24.4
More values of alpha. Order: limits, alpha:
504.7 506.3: 21.7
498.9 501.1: 21.8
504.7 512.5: 23.2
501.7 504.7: 24.2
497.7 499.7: 21.8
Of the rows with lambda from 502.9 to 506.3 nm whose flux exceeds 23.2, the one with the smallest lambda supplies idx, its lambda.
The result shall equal 503.20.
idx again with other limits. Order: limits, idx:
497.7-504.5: 498.40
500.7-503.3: 501.60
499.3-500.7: 499.80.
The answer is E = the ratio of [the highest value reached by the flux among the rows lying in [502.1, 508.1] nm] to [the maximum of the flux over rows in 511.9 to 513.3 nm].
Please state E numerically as 0.94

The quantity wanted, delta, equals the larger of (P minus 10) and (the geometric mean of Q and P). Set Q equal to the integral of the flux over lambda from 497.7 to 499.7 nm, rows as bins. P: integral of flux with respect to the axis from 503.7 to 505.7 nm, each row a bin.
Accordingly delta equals 45.2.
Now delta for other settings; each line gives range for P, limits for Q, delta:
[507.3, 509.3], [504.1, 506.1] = 45.7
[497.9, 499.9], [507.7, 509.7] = 45.9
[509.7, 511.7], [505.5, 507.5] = 45.5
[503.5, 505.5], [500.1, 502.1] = 46.9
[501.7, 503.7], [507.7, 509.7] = 47.9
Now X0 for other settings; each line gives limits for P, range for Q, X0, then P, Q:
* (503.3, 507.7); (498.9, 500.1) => -586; 25.43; 23.97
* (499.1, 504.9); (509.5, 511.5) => -689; 27.6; 25.92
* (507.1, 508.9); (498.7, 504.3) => -669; 25.24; 27.6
